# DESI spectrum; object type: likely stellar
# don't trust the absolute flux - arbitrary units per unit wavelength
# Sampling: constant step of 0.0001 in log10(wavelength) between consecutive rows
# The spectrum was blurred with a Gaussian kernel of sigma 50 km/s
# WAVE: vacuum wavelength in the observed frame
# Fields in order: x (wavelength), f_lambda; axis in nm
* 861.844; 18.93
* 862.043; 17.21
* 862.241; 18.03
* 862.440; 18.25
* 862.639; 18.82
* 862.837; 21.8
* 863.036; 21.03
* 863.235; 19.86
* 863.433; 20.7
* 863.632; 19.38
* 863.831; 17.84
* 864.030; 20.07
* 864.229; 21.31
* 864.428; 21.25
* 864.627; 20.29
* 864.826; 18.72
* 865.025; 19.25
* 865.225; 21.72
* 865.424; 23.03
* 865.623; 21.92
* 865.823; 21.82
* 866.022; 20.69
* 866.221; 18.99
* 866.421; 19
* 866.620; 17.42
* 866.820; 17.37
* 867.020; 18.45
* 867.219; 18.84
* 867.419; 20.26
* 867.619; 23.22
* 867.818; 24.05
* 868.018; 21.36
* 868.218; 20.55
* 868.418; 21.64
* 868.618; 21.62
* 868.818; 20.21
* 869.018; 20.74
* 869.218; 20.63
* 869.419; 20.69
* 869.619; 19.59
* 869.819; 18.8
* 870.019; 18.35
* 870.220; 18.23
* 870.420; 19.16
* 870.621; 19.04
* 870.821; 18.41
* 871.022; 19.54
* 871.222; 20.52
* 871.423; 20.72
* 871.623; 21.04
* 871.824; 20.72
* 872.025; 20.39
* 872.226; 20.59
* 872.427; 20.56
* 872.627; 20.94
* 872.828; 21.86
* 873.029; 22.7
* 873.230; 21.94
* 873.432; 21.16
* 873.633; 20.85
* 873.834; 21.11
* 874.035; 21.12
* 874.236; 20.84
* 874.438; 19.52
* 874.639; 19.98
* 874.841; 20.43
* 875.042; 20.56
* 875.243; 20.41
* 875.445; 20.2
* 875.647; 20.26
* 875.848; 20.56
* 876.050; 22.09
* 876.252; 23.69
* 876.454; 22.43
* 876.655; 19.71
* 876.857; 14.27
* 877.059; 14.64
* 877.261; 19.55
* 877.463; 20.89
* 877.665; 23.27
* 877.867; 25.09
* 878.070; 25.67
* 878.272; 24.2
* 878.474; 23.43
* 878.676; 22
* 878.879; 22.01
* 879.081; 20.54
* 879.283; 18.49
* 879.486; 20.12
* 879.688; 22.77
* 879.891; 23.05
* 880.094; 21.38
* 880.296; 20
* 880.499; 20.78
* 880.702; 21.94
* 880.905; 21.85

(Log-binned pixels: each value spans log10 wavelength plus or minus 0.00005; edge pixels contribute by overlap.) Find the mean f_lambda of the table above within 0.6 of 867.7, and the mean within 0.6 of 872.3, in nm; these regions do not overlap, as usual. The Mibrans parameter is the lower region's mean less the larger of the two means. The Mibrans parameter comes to 0.00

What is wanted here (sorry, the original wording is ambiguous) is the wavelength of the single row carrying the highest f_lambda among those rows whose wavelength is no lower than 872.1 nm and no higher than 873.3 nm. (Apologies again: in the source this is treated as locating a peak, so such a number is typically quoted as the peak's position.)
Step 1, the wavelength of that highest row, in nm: 873.029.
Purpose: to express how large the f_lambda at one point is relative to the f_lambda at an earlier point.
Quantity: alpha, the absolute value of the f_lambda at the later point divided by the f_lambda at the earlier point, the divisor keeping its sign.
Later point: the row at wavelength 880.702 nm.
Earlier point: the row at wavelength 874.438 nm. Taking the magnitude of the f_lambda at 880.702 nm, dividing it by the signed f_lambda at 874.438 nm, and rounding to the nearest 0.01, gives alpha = 1.12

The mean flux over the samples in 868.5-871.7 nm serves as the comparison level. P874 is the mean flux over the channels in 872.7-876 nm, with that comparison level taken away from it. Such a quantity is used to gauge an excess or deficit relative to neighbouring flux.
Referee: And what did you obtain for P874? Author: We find 1.0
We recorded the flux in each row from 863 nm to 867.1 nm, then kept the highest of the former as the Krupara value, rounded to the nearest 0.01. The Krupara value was 23.03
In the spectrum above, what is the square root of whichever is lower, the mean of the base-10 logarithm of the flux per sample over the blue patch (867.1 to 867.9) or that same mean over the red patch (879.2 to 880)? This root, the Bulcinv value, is 1.15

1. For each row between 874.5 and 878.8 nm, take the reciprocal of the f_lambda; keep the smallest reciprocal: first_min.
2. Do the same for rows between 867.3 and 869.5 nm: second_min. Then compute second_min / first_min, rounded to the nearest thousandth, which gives 1.067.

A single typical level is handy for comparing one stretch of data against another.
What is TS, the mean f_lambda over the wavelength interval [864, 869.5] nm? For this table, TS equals 20.5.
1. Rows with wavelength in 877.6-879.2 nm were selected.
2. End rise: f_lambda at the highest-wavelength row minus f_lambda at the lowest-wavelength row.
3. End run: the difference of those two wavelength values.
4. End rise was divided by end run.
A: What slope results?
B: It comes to -1.9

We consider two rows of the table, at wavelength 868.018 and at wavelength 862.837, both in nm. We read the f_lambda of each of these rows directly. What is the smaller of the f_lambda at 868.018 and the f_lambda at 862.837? 21.4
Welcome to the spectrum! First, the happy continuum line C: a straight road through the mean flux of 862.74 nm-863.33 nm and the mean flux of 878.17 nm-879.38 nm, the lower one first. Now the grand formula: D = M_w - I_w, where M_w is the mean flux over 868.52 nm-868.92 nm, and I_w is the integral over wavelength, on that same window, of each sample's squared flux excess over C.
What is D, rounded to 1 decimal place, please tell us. 20.7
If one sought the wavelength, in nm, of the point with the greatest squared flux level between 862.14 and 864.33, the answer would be 862.837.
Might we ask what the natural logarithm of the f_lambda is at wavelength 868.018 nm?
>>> 3.06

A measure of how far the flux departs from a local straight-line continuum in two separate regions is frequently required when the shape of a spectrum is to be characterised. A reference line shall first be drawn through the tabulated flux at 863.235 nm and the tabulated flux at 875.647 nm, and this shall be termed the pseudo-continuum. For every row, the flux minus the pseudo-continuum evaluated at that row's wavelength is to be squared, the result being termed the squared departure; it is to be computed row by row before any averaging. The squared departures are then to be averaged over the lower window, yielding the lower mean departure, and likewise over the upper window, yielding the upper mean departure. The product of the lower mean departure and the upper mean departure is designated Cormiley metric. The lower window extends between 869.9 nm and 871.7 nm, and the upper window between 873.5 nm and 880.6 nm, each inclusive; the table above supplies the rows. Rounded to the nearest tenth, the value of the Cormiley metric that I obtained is 8.2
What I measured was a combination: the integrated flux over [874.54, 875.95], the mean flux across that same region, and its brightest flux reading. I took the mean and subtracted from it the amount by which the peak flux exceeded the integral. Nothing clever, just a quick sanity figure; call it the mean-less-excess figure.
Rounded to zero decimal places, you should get 28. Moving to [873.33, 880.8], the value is 153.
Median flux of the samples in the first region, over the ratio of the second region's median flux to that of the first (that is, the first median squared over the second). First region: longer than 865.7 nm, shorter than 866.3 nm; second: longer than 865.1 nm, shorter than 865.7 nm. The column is 20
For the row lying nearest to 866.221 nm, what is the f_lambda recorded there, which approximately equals 18.99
